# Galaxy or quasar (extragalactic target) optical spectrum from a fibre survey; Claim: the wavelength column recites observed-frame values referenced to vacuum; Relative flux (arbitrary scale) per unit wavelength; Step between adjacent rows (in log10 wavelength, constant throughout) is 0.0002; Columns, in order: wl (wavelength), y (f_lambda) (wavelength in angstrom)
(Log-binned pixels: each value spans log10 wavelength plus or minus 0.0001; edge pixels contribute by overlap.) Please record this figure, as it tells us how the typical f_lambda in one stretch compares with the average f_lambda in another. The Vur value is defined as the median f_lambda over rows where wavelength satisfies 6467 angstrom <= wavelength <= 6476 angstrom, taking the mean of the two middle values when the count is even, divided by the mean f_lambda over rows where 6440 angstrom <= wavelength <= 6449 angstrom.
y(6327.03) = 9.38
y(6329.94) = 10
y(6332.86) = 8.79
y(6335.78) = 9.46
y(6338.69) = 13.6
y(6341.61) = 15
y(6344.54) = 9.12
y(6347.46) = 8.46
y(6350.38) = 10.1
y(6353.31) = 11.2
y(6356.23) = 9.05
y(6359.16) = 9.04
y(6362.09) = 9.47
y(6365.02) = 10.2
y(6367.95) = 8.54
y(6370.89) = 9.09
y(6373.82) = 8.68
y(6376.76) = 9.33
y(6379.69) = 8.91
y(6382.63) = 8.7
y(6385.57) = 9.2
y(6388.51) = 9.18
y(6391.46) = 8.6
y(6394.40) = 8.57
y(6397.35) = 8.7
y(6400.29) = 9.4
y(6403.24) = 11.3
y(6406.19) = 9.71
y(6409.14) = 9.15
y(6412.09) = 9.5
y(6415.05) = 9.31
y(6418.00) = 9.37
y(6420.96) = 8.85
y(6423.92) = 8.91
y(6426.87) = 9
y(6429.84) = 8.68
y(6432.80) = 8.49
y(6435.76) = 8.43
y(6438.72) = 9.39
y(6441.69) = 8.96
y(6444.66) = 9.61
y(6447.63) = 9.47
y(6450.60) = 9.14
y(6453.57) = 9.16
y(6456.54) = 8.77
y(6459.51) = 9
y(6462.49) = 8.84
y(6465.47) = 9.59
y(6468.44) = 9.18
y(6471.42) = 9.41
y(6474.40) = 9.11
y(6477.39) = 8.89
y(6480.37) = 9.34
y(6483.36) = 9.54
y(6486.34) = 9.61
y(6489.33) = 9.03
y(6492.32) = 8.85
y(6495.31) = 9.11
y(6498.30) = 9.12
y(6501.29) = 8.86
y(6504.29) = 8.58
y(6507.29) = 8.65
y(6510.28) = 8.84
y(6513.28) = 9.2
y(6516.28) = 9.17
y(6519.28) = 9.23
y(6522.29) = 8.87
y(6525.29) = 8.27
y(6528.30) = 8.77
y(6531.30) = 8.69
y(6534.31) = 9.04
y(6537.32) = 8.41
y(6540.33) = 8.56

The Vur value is 0.98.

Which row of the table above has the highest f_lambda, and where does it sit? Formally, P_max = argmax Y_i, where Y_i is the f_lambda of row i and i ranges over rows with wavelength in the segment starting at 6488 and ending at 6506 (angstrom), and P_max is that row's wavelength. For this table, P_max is 6498.30 angstrom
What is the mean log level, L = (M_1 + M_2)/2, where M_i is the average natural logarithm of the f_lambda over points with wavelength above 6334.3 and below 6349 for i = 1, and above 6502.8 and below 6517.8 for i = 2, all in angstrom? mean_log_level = 2.28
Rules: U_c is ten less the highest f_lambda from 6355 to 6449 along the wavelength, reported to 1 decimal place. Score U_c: -1.3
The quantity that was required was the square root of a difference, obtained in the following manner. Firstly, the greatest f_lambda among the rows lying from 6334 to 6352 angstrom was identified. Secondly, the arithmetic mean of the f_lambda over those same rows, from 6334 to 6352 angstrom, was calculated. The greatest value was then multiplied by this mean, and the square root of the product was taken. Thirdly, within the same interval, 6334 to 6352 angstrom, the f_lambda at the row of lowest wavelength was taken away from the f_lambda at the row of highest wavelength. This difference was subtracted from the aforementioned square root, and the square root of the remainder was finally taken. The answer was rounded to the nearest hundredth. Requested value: 3.49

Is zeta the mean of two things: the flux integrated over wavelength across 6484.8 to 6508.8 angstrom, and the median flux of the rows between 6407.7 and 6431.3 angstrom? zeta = 112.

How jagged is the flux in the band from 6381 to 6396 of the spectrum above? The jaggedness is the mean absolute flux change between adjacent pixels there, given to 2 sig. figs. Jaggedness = 0.28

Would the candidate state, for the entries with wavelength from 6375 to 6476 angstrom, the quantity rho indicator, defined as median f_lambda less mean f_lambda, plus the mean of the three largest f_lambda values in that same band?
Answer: 10.2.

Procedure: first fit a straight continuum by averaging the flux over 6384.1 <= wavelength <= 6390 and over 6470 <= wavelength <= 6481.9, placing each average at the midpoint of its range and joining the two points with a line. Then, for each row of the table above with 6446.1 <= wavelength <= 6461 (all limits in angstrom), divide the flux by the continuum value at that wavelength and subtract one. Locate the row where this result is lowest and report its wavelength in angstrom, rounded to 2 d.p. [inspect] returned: 6456.54 angstrom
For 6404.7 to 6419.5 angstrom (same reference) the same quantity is 6409.14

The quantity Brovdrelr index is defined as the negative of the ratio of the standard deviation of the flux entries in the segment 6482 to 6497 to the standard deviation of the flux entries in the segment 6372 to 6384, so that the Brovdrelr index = -1.1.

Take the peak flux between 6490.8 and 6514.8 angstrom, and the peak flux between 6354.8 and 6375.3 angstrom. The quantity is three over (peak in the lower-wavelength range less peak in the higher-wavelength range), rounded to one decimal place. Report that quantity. 3.0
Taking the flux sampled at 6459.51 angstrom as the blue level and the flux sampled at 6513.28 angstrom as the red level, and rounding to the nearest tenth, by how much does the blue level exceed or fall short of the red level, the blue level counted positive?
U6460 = -0.2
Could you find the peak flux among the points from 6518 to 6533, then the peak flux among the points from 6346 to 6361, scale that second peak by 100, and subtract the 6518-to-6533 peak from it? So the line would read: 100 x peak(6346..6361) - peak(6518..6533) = 1111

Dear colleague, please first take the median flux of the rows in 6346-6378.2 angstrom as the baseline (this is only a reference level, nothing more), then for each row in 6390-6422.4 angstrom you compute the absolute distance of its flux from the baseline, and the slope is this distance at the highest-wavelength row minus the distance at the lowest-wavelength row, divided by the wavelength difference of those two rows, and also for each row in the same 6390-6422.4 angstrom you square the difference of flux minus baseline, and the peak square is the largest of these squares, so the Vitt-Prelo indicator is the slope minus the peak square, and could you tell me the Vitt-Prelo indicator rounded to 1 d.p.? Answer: -4.9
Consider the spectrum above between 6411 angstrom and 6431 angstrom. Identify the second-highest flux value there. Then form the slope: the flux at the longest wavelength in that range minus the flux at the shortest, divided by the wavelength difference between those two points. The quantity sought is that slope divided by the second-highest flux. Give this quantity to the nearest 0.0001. -0.0049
